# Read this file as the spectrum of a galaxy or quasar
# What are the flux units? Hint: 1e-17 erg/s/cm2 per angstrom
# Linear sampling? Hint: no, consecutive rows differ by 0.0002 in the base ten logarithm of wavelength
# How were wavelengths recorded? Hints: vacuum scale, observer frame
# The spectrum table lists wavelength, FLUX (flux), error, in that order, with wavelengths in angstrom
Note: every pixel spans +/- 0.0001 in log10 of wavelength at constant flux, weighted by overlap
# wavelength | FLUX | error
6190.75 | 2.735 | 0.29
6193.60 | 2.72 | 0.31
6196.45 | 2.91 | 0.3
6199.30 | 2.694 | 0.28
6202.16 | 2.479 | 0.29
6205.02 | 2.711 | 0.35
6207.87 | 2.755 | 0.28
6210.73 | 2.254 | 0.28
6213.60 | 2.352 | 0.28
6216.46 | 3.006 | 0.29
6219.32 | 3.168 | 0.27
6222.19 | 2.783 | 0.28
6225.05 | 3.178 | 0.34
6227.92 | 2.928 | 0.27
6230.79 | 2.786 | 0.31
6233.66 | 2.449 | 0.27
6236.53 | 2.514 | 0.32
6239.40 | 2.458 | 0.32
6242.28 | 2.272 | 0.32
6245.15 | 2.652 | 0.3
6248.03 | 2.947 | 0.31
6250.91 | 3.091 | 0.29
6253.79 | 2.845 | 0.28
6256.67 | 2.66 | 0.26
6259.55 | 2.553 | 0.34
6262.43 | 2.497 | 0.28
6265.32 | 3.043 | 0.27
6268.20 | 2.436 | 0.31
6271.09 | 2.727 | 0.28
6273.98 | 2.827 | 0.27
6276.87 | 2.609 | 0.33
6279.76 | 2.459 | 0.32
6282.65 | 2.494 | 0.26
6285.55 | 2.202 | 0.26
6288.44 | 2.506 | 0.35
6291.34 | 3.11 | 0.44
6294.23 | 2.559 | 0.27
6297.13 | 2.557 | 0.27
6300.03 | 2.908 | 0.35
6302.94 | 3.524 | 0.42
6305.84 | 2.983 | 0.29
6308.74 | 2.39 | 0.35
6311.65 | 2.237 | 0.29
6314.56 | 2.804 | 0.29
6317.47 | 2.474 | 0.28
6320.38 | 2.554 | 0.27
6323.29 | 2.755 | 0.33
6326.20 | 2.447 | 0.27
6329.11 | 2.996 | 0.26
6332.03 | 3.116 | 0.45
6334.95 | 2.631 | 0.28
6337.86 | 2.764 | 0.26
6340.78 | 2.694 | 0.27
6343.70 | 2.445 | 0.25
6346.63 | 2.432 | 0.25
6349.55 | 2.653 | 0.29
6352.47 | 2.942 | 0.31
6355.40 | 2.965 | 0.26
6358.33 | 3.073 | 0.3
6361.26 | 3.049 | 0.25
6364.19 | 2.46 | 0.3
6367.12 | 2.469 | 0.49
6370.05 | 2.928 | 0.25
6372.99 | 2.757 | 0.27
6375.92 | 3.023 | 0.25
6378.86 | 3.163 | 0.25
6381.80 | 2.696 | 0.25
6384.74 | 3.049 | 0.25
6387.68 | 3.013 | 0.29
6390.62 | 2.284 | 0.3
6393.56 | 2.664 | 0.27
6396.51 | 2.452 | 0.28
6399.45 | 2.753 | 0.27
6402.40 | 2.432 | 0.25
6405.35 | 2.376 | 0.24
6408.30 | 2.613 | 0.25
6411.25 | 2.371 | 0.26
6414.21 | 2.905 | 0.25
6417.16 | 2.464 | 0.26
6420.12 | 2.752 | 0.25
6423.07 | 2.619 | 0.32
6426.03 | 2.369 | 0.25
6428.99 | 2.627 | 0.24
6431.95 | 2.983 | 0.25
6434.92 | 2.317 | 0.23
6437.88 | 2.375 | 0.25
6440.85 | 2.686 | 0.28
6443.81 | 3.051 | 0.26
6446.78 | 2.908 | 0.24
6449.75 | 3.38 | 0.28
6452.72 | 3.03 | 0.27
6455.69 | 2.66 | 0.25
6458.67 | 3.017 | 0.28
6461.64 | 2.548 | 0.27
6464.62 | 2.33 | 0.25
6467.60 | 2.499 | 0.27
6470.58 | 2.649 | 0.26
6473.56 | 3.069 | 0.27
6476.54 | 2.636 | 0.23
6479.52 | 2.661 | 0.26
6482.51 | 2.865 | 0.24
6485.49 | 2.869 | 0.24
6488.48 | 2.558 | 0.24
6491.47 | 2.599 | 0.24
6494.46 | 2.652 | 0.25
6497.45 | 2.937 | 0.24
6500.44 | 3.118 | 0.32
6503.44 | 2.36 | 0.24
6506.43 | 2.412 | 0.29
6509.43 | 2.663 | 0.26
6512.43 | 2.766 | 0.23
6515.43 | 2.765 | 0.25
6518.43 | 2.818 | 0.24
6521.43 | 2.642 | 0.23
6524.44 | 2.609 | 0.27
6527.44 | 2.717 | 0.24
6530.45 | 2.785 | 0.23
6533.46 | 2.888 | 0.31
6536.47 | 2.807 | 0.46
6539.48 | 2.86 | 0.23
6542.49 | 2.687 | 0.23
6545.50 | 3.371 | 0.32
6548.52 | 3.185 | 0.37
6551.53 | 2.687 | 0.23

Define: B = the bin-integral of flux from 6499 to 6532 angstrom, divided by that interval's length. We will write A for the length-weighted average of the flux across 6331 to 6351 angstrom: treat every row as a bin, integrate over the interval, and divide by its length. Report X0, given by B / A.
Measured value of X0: 1.01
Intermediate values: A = 2.67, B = 2.69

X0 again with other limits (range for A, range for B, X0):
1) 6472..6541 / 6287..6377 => 1.00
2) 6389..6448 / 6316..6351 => 1.02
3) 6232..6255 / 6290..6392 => 1.04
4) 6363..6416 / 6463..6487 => 1.00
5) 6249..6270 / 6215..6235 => 1.06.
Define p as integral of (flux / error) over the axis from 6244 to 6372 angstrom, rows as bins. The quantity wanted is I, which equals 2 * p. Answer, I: 2354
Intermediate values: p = 1177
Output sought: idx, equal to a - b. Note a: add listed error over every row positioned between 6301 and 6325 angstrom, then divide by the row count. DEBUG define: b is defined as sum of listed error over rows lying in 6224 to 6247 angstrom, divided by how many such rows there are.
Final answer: 0.009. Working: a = 0.315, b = 0.31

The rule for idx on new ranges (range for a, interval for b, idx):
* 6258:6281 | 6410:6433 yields 0.040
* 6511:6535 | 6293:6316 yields -0.066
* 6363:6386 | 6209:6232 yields -0.001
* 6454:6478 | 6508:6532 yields 0.016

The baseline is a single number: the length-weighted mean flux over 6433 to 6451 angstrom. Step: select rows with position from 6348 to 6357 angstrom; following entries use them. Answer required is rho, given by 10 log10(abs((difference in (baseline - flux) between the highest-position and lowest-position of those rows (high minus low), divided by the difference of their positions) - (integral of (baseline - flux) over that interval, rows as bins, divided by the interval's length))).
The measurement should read -18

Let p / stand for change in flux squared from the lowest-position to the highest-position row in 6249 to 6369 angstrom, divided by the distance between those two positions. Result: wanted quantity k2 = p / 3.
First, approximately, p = -0.03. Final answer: -0.010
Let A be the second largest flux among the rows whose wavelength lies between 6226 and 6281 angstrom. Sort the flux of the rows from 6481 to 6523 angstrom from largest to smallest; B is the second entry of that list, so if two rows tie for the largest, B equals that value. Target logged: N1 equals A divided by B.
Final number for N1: 1.04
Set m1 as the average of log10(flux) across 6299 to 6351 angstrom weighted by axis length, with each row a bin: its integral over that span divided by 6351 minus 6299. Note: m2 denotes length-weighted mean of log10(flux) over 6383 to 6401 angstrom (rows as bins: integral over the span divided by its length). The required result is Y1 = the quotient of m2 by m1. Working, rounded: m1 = 0.430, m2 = 0.429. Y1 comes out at 1.00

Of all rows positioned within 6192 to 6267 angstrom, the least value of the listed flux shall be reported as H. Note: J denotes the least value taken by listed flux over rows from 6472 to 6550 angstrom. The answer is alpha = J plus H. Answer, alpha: 4.614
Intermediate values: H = 2.254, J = 2.36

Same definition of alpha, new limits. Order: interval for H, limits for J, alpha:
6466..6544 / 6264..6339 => 4.562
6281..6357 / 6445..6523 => 4.532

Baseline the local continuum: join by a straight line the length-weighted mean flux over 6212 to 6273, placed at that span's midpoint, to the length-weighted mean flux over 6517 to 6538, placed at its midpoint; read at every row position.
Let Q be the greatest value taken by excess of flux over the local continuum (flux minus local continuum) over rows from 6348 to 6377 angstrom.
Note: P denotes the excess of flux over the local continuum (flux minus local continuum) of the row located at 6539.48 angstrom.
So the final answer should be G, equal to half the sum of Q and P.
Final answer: 0.22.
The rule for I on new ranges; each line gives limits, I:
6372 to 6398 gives 547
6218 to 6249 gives 568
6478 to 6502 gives 529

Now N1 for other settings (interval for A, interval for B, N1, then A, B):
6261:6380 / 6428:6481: 1.03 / 3.163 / 3.069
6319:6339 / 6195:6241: 0.95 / 2.996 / 3.168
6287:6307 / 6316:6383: 1.00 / 3.11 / 3.116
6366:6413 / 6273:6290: 1.17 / 3.049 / 2.609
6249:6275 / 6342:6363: 1.00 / 3.043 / 3.049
